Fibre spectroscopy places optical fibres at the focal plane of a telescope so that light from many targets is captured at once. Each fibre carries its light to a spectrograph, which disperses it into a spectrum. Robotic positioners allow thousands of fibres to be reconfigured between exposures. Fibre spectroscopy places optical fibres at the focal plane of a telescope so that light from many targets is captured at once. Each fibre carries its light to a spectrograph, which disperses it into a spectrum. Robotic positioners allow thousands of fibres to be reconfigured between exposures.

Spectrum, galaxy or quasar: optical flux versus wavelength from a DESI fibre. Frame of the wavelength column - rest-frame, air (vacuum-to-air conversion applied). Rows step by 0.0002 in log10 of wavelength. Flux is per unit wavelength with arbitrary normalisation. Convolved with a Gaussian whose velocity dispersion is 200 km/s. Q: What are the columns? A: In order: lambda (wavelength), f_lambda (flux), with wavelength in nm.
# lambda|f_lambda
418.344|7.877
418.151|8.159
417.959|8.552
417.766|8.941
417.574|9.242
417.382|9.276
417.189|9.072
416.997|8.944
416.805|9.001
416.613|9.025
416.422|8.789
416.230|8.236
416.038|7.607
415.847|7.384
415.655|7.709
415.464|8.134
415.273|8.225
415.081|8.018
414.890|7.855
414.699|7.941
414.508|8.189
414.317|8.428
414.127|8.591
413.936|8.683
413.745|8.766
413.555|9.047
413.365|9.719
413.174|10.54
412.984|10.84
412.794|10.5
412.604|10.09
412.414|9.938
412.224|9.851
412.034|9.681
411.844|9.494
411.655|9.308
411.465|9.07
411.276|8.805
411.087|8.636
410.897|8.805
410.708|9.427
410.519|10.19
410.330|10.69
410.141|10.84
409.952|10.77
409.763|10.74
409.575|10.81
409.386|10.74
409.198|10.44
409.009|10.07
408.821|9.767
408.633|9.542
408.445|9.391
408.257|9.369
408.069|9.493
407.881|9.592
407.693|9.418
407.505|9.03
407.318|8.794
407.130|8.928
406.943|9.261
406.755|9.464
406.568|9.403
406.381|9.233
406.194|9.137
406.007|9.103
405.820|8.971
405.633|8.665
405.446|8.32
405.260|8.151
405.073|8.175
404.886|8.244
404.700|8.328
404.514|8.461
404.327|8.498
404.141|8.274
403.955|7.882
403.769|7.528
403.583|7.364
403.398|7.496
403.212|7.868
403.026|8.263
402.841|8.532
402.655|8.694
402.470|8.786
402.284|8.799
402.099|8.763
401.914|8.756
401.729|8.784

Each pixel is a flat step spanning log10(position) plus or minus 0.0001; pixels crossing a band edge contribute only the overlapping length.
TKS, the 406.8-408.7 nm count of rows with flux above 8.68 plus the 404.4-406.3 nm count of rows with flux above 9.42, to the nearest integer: 10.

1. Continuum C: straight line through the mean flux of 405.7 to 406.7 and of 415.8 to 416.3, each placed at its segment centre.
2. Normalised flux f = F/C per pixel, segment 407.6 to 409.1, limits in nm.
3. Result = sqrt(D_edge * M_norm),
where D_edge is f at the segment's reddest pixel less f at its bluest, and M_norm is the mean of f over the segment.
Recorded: 0.324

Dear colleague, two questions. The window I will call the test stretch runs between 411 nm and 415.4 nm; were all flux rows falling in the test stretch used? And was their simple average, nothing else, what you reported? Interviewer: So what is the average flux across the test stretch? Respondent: 9.1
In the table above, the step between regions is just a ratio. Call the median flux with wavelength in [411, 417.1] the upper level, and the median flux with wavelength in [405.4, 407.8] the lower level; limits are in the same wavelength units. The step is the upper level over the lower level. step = 0.97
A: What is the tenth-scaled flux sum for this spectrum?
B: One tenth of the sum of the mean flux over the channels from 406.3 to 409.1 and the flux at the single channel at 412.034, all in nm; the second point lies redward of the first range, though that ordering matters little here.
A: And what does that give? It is 1.91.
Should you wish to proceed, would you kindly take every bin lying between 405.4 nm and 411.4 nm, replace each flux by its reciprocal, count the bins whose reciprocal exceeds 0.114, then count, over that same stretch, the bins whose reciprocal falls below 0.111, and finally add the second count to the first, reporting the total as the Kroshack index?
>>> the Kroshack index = 27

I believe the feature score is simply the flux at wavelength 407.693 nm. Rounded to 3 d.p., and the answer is 9.418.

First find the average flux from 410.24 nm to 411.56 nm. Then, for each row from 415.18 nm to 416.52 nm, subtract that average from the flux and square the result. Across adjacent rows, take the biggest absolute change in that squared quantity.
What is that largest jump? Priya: 1.8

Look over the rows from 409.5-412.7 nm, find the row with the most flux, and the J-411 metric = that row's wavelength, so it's 410.141 nm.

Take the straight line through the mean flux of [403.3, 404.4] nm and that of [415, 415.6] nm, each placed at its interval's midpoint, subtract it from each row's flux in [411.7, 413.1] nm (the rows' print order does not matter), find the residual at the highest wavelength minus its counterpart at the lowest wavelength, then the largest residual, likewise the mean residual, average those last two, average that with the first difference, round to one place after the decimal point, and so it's 1.9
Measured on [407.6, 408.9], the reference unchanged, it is 1.0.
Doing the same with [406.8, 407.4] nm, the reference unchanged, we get 0.4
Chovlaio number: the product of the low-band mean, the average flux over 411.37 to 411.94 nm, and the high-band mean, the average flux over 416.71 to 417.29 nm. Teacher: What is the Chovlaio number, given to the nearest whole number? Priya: 84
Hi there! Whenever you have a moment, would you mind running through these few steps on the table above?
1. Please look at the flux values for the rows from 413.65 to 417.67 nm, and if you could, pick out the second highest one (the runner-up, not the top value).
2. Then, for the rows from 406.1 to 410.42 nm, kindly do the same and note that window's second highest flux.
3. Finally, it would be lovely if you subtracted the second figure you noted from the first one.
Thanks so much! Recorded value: -1.6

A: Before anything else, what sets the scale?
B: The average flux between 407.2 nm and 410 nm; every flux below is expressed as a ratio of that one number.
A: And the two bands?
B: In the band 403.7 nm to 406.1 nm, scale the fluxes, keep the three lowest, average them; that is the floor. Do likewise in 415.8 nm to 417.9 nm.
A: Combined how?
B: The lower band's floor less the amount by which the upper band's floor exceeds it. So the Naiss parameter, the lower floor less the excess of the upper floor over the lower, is 0.81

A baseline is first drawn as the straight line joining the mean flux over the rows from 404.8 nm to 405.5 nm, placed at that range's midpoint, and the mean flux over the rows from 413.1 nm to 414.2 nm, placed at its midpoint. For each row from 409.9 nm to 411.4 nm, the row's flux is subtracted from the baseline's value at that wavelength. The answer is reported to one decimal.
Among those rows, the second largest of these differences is 0.1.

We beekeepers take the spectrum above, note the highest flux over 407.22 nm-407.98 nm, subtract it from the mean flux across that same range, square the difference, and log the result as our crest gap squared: 0.15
